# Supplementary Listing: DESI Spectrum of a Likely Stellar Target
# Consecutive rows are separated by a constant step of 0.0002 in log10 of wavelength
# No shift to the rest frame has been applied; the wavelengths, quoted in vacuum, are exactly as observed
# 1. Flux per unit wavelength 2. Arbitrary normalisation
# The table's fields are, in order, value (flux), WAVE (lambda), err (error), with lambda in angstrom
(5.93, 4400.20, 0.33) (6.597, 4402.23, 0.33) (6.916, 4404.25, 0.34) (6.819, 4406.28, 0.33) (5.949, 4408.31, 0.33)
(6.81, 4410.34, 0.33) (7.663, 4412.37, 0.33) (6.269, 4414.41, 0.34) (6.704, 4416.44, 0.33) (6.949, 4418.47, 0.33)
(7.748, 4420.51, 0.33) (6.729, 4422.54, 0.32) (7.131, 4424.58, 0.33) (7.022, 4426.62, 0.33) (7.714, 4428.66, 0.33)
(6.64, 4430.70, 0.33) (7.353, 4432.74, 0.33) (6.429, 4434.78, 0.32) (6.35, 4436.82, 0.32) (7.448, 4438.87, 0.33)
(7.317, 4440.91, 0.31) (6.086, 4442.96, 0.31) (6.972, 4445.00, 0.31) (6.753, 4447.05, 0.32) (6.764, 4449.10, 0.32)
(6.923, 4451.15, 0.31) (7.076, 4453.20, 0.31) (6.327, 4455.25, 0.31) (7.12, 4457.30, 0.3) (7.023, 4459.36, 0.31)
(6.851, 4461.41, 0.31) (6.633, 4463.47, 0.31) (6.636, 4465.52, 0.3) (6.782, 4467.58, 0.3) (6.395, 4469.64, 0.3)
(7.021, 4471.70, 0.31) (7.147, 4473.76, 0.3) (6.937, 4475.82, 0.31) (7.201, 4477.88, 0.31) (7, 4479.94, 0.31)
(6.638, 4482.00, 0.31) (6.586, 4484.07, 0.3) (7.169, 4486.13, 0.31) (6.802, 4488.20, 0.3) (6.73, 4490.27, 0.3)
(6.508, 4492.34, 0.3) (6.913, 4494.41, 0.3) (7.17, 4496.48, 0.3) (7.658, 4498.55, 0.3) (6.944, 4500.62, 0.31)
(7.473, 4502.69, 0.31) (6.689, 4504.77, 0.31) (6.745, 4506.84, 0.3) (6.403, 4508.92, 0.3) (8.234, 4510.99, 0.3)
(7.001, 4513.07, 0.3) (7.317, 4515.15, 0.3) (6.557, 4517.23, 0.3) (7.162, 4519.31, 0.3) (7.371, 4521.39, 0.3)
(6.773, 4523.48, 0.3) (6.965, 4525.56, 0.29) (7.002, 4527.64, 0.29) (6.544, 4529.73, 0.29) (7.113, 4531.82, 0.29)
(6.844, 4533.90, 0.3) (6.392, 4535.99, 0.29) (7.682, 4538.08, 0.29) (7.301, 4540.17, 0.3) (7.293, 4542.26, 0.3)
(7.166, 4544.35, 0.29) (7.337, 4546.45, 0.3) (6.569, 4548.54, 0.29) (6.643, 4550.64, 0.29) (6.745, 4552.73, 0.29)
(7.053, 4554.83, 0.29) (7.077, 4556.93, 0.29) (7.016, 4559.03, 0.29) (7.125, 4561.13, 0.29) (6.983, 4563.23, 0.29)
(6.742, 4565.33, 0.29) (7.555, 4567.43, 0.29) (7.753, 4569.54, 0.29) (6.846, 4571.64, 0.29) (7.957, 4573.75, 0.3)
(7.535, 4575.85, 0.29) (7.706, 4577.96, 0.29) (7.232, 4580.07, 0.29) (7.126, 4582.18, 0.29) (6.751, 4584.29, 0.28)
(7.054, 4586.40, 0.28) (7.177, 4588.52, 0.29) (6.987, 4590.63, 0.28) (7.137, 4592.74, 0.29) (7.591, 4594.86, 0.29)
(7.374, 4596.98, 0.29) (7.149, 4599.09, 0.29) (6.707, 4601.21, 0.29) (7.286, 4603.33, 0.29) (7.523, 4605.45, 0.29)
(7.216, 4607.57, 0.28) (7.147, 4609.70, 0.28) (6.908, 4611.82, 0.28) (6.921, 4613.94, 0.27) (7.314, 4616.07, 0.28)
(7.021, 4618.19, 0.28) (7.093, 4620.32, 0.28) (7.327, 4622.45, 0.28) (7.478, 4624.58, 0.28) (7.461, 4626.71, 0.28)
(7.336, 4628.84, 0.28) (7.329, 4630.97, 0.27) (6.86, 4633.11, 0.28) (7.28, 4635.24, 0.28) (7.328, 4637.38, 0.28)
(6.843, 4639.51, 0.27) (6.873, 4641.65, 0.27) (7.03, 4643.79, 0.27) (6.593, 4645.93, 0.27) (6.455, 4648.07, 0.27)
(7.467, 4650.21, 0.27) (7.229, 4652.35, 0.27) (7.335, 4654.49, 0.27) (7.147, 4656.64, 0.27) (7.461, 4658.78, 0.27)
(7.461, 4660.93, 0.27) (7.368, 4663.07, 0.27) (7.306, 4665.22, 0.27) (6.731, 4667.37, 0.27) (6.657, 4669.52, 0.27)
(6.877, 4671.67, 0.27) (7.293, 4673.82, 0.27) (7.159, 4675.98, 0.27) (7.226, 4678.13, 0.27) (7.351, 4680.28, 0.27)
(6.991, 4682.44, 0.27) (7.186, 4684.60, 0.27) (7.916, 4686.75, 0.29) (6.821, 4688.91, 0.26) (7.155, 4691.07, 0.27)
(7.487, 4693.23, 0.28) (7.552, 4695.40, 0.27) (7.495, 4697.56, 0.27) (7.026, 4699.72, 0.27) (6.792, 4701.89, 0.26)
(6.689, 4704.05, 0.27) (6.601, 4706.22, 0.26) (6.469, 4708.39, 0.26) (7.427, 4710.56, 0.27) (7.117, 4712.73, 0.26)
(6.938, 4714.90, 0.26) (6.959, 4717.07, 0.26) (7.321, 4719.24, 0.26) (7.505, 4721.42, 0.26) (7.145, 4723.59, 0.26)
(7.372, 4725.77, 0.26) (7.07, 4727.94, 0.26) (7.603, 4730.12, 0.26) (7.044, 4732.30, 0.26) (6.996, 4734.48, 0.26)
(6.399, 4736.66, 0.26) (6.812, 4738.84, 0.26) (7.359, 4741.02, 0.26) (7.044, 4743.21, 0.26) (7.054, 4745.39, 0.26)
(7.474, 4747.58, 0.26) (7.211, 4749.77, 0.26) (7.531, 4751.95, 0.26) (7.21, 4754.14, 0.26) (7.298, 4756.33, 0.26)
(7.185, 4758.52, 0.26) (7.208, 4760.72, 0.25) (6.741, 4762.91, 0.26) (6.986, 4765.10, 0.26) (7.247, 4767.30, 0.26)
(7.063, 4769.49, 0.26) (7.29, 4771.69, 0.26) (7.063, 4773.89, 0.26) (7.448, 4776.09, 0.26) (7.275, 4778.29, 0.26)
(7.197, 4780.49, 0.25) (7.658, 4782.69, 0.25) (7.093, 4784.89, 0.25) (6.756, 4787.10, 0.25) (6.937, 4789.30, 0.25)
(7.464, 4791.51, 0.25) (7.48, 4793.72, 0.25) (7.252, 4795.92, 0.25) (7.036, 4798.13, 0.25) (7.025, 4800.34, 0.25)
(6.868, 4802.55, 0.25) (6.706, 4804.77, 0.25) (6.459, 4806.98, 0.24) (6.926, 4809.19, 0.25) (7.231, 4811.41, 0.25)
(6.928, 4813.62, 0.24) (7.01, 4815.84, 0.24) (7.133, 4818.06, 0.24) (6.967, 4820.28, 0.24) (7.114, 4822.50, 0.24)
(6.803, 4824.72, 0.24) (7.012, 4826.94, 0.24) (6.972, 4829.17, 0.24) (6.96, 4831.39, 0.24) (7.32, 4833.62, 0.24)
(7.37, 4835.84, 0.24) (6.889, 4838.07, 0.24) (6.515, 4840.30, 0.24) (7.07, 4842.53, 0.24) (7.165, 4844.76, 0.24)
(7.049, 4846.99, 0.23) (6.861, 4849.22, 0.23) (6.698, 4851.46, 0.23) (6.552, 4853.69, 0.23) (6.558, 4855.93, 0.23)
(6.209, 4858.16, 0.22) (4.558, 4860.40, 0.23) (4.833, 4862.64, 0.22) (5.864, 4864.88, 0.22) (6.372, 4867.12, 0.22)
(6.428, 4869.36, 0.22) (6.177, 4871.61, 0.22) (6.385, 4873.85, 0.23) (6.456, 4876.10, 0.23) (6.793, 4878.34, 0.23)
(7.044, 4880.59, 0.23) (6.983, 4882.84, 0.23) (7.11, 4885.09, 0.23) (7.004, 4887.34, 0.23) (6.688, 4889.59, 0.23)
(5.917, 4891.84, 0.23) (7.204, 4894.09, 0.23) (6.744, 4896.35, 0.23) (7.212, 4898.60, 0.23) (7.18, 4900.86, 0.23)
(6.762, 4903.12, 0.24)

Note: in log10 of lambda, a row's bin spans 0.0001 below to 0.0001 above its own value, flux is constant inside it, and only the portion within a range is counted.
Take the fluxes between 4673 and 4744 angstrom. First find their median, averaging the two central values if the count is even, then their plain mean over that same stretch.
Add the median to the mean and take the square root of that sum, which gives 3.78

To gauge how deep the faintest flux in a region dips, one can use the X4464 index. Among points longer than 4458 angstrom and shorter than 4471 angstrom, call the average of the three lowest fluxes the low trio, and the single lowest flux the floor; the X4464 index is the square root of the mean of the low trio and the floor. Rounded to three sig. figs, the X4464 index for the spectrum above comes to 2.54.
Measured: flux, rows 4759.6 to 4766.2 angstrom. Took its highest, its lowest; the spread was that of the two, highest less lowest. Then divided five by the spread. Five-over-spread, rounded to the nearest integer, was 11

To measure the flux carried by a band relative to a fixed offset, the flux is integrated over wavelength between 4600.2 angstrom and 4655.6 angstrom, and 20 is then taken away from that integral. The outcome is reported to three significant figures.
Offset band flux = 375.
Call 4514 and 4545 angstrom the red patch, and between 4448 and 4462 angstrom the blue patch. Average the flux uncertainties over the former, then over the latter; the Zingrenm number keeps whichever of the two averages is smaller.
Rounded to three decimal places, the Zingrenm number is 0.295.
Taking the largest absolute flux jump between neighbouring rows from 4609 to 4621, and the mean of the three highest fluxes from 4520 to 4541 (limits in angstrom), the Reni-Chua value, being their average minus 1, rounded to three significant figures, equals 2.92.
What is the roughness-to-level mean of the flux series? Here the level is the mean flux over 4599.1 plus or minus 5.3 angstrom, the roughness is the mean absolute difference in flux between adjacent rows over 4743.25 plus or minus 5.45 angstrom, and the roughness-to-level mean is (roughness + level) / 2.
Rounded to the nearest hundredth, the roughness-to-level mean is 3.77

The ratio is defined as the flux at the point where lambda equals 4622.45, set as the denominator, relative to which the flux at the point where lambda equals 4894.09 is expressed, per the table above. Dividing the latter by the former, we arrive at 0.98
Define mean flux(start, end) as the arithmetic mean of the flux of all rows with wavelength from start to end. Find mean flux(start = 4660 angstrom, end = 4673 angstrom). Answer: 7.07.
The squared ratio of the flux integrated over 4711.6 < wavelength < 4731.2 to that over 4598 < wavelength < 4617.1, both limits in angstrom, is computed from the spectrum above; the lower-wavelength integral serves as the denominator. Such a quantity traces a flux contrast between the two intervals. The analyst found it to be 1.08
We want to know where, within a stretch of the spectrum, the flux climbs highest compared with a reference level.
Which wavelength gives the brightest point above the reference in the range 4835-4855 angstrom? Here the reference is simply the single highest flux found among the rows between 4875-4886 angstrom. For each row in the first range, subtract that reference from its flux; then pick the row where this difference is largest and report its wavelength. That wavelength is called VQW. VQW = 4835.84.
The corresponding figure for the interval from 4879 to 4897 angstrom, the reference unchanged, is 4894.09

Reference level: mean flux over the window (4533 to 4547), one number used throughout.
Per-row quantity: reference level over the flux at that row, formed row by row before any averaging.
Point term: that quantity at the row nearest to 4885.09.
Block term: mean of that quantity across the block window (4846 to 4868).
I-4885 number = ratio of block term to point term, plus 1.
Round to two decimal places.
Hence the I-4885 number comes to 2.18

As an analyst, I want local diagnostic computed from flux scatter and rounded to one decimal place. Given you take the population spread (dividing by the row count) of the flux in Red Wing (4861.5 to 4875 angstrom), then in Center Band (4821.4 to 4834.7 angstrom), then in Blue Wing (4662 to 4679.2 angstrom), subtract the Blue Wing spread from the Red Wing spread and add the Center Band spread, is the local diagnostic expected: 0.5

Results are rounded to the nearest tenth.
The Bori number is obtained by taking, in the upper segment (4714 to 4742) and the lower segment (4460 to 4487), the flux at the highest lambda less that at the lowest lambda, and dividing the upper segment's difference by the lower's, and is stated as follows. 1.3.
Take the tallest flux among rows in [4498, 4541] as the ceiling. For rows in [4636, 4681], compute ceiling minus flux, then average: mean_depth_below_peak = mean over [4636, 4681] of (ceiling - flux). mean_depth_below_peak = 1.1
